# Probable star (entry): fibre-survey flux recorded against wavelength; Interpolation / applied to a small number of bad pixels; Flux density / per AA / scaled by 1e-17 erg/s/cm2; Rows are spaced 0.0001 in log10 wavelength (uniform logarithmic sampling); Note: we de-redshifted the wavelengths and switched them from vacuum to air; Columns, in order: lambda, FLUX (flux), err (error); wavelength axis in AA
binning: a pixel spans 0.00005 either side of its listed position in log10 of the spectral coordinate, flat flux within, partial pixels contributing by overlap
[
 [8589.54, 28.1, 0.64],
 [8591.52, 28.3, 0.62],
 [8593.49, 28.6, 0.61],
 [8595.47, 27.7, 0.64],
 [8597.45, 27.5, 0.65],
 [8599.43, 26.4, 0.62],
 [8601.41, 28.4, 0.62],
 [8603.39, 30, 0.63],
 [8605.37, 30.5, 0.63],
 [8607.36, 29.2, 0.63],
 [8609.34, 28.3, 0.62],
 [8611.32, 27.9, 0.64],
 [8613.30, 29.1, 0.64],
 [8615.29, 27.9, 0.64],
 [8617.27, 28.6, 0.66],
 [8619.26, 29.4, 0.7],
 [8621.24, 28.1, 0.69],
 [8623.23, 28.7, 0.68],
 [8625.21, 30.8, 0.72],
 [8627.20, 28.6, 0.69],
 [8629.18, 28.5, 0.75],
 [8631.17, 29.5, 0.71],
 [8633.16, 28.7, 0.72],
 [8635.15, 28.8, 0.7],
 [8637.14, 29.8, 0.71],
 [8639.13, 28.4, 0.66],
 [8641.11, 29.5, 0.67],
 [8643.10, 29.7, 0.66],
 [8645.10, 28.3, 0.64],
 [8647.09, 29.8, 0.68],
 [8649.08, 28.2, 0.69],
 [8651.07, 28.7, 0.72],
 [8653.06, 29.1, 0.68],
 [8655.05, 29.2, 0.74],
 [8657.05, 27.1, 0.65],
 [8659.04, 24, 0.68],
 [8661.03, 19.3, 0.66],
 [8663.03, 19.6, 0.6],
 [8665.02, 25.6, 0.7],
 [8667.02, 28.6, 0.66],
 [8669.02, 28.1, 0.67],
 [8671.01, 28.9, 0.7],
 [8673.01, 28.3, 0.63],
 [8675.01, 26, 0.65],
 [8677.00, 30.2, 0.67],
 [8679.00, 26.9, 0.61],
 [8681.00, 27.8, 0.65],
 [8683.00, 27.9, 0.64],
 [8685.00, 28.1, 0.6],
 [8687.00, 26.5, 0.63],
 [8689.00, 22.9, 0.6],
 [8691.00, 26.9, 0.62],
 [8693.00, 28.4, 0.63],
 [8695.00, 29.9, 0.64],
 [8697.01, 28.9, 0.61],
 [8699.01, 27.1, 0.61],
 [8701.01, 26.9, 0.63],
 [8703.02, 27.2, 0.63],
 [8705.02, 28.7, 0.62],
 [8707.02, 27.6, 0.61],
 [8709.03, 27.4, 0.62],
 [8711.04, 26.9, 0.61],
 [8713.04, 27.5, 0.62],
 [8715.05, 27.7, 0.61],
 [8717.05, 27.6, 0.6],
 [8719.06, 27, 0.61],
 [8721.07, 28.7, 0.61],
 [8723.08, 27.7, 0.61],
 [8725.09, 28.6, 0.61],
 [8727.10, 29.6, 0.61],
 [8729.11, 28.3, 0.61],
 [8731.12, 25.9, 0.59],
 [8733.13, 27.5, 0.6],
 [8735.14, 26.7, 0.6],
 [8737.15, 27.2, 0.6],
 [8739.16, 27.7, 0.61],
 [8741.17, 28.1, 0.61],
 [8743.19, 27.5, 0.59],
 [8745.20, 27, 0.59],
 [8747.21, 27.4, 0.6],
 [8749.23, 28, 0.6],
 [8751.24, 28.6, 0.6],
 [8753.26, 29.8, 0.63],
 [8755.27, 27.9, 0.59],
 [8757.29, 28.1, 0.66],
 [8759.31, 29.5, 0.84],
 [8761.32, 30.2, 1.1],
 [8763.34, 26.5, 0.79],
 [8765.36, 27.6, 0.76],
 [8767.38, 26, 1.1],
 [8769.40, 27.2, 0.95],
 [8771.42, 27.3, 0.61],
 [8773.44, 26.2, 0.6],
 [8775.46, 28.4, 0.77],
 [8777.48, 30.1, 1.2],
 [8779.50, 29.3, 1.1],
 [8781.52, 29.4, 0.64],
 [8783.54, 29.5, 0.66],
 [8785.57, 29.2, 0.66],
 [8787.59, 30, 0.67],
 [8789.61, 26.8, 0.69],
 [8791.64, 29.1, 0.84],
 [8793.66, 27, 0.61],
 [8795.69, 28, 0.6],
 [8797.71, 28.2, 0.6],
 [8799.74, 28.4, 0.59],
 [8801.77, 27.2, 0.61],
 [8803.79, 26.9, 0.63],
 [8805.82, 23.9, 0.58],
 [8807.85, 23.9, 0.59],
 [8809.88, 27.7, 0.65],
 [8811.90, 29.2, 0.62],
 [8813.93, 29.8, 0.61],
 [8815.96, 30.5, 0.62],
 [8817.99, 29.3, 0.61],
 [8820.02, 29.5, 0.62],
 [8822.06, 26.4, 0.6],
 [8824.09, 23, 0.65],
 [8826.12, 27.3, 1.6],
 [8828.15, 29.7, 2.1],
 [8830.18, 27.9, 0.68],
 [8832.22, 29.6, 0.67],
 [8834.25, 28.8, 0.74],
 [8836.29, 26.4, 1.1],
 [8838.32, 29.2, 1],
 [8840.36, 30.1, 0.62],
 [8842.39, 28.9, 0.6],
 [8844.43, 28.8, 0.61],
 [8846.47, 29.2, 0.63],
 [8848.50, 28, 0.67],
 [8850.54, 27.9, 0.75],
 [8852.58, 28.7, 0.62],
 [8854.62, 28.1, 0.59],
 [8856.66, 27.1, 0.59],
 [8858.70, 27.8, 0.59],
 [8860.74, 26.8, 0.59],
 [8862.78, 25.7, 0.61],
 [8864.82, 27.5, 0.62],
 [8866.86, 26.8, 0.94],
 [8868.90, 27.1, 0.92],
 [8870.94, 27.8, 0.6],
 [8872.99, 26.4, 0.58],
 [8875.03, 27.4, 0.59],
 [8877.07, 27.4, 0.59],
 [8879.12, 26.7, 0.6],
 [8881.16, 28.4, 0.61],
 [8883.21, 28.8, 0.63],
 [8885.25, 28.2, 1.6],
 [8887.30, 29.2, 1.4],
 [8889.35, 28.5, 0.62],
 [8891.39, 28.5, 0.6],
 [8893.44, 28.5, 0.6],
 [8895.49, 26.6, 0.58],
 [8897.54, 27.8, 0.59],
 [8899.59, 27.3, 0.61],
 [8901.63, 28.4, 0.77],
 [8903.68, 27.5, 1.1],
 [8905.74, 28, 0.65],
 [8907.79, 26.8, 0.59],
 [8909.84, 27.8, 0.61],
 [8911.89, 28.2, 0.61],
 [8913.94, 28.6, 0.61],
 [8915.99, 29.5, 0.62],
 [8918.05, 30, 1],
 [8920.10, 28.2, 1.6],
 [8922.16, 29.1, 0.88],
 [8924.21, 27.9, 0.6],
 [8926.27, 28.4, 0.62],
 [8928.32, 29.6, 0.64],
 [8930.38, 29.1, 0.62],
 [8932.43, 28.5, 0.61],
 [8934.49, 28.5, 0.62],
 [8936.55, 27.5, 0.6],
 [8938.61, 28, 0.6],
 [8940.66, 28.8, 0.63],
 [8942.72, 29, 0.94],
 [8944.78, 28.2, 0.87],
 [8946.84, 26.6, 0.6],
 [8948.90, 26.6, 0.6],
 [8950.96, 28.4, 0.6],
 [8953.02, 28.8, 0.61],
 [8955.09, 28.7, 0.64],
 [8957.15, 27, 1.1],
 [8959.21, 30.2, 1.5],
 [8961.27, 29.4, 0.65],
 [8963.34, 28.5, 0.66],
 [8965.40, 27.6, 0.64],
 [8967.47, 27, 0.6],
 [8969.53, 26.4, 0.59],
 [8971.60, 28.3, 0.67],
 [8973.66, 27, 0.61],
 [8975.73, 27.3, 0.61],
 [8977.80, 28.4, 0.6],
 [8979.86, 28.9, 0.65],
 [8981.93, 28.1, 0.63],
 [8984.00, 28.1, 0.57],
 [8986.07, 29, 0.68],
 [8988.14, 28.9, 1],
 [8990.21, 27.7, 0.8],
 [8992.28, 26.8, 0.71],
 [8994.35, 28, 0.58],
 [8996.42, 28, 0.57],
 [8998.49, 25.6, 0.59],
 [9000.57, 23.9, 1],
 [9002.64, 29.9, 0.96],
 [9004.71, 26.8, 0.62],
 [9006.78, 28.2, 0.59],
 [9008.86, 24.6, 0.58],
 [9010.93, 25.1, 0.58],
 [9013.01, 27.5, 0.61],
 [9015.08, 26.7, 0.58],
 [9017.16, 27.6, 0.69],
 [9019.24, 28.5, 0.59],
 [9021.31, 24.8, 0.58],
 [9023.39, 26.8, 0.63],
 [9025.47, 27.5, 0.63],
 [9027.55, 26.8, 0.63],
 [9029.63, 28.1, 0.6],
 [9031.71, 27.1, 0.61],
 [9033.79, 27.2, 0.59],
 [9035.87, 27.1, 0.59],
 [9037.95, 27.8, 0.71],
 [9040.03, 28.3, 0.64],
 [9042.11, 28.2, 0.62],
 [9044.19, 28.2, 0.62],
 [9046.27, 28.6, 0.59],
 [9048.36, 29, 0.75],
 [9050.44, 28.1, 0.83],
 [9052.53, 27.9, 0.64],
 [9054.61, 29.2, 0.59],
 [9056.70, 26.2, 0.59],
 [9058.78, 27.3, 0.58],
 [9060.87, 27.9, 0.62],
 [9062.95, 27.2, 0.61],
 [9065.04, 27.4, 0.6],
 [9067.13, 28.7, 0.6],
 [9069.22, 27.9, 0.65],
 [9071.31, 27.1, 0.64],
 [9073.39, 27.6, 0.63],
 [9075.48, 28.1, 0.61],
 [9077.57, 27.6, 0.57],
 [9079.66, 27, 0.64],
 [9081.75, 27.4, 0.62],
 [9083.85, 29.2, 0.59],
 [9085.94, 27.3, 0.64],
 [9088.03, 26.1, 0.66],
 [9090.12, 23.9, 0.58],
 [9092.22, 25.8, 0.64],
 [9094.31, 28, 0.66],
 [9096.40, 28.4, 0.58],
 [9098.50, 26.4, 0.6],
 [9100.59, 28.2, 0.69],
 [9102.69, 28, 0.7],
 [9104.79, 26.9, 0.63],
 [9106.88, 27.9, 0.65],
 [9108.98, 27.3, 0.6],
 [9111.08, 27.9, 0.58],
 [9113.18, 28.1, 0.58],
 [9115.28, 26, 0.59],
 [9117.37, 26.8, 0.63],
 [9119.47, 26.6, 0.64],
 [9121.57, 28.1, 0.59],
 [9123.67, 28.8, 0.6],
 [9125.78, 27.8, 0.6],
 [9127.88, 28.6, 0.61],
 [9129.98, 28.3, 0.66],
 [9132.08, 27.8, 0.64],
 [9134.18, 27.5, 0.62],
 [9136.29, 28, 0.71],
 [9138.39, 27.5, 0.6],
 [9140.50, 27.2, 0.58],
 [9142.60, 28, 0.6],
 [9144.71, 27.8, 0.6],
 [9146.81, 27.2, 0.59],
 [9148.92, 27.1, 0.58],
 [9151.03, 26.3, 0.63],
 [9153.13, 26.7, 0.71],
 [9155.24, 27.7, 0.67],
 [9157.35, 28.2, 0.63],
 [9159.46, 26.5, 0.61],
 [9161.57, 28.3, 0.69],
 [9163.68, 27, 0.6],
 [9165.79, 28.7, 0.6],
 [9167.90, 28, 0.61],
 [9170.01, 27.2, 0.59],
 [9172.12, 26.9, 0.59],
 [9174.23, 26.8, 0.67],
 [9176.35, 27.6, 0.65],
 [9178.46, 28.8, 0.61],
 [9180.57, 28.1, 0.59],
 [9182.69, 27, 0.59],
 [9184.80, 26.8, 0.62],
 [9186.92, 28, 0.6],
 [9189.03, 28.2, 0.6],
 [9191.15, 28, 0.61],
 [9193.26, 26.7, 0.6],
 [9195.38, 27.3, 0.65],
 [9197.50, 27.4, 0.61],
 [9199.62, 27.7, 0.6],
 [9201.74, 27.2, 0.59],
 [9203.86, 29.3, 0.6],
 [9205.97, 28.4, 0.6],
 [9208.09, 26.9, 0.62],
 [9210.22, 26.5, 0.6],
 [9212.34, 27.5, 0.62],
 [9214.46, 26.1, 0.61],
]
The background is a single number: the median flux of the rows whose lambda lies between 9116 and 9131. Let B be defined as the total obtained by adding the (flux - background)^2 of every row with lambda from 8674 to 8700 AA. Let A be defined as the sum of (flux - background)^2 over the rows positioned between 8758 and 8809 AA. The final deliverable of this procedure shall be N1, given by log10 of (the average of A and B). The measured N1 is 1.78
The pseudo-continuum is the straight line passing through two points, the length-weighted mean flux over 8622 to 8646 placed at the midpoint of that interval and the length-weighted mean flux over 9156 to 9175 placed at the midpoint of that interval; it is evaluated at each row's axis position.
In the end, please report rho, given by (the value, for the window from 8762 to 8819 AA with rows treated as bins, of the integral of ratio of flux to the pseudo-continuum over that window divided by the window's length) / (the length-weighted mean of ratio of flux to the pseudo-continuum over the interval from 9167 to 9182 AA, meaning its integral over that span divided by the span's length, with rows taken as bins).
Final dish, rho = 0.97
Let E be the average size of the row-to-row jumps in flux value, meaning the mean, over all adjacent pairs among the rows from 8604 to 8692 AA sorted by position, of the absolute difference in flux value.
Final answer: 1.5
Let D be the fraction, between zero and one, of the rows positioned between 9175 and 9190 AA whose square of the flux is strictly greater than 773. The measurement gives 0.57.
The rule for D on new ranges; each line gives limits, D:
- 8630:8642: 1.00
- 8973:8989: 0.75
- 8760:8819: 0.55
